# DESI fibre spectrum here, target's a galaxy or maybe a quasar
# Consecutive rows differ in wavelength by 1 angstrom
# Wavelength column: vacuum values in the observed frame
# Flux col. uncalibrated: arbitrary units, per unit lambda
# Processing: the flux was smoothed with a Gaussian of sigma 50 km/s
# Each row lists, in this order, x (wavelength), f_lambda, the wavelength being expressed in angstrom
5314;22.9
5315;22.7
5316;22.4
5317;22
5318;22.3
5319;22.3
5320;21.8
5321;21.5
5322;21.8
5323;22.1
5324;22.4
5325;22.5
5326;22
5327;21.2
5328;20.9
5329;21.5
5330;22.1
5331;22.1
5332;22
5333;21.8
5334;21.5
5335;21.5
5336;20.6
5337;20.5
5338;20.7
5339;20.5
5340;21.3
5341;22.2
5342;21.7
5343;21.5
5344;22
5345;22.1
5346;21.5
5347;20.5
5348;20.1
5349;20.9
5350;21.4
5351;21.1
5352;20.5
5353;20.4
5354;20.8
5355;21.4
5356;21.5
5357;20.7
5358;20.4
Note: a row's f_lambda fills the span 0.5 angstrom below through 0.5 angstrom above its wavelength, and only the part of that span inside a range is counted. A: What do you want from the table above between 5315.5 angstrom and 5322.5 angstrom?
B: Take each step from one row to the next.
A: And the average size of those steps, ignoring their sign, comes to 0.30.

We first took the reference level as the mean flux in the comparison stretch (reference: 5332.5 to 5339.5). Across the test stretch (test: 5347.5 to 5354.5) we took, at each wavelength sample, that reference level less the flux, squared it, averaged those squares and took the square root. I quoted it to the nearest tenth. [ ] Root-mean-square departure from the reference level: 0.5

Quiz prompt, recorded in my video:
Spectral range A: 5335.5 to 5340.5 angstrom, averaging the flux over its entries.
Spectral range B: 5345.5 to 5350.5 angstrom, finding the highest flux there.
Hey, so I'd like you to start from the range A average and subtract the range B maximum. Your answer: -0.78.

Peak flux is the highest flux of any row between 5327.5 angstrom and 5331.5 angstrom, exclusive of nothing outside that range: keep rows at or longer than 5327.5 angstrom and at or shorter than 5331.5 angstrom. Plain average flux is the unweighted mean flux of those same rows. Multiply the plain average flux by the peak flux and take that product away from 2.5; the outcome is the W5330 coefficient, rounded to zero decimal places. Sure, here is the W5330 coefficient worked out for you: -476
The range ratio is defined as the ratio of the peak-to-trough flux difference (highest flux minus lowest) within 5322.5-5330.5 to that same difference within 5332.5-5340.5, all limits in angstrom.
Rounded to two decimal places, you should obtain 1.23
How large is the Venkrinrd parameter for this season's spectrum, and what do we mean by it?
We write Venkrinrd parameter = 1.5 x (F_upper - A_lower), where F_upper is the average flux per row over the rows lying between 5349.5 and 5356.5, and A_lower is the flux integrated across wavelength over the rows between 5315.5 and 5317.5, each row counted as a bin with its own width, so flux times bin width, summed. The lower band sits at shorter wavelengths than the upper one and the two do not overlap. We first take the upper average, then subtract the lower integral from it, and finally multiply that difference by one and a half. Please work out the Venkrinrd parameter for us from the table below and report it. -35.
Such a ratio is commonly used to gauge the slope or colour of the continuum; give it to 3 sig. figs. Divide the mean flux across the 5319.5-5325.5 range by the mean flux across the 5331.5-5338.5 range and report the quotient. 1.04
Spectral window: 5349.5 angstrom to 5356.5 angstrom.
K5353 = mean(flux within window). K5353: 21.0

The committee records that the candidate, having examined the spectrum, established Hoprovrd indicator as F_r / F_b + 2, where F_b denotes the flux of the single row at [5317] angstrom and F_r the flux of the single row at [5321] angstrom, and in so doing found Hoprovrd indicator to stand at 2.98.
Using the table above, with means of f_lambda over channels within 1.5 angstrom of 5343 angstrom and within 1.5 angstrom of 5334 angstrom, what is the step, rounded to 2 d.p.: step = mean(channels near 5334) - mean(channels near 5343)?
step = -0.13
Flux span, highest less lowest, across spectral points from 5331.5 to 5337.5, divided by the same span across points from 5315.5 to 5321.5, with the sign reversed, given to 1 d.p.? -1.7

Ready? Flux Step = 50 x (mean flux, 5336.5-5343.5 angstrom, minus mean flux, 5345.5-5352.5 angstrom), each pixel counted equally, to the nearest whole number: 17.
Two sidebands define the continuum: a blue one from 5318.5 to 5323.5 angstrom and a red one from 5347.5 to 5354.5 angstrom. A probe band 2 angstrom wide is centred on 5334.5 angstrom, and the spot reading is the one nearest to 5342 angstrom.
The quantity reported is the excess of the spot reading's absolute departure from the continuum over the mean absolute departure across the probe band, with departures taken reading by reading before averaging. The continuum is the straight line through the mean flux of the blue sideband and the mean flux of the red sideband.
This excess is 0.49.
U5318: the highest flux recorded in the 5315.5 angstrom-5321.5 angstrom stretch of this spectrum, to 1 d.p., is 22.4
